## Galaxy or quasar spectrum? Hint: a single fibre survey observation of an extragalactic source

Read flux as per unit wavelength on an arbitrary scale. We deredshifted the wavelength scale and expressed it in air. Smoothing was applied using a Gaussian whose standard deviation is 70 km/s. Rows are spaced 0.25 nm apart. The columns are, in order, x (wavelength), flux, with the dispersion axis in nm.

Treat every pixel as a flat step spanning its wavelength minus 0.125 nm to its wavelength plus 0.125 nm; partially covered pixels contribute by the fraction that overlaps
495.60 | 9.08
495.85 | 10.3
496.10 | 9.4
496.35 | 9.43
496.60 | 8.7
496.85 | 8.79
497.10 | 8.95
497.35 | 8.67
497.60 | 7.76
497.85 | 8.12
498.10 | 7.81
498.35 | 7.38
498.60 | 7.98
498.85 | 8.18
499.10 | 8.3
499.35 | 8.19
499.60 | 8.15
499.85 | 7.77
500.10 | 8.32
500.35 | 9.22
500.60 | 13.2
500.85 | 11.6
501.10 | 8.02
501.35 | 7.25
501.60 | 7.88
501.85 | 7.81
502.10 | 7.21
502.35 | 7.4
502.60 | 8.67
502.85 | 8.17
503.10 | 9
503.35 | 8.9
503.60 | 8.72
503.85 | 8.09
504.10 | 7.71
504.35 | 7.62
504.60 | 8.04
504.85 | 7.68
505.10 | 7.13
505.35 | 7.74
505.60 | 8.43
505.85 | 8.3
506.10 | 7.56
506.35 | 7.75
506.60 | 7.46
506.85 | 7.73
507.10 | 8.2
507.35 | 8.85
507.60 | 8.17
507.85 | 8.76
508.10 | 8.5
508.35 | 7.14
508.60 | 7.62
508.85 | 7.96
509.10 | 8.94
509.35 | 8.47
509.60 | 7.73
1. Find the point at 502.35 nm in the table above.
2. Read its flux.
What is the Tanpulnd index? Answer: 7.4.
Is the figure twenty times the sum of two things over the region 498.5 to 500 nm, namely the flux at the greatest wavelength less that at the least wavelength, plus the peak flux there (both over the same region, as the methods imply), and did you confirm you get 162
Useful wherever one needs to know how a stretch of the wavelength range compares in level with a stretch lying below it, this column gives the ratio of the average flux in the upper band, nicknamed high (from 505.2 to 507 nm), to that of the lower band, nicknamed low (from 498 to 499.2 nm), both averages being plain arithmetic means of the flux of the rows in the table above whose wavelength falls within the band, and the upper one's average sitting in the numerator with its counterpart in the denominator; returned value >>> 0.99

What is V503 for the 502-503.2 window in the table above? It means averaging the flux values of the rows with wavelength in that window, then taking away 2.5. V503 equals 5.6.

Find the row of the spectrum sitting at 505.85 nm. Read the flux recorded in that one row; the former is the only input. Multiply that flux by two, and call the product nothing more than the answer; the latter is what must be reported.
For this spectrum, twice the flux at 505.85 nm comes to 16.6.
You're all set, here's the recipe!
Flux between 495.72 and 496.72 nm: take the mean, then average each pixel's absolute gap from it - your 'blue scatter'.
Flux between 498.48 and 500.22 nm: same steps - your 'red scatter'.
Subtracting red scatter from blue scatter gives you 0.3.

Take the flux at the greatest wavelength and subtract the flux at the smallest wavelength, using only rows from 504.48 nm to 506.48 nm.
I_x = -0.3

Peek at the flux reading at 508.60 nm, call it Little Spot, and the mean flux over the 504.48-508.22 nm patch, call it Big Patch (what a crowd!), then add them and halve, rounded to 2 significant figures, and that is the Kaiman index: 7.8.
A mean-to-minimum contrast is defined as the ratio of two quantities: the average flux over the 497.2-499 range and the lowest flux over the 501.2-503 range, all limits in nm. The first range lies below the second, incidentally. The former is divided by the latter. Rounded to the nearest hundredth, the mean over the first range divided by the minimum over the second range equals 1.11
